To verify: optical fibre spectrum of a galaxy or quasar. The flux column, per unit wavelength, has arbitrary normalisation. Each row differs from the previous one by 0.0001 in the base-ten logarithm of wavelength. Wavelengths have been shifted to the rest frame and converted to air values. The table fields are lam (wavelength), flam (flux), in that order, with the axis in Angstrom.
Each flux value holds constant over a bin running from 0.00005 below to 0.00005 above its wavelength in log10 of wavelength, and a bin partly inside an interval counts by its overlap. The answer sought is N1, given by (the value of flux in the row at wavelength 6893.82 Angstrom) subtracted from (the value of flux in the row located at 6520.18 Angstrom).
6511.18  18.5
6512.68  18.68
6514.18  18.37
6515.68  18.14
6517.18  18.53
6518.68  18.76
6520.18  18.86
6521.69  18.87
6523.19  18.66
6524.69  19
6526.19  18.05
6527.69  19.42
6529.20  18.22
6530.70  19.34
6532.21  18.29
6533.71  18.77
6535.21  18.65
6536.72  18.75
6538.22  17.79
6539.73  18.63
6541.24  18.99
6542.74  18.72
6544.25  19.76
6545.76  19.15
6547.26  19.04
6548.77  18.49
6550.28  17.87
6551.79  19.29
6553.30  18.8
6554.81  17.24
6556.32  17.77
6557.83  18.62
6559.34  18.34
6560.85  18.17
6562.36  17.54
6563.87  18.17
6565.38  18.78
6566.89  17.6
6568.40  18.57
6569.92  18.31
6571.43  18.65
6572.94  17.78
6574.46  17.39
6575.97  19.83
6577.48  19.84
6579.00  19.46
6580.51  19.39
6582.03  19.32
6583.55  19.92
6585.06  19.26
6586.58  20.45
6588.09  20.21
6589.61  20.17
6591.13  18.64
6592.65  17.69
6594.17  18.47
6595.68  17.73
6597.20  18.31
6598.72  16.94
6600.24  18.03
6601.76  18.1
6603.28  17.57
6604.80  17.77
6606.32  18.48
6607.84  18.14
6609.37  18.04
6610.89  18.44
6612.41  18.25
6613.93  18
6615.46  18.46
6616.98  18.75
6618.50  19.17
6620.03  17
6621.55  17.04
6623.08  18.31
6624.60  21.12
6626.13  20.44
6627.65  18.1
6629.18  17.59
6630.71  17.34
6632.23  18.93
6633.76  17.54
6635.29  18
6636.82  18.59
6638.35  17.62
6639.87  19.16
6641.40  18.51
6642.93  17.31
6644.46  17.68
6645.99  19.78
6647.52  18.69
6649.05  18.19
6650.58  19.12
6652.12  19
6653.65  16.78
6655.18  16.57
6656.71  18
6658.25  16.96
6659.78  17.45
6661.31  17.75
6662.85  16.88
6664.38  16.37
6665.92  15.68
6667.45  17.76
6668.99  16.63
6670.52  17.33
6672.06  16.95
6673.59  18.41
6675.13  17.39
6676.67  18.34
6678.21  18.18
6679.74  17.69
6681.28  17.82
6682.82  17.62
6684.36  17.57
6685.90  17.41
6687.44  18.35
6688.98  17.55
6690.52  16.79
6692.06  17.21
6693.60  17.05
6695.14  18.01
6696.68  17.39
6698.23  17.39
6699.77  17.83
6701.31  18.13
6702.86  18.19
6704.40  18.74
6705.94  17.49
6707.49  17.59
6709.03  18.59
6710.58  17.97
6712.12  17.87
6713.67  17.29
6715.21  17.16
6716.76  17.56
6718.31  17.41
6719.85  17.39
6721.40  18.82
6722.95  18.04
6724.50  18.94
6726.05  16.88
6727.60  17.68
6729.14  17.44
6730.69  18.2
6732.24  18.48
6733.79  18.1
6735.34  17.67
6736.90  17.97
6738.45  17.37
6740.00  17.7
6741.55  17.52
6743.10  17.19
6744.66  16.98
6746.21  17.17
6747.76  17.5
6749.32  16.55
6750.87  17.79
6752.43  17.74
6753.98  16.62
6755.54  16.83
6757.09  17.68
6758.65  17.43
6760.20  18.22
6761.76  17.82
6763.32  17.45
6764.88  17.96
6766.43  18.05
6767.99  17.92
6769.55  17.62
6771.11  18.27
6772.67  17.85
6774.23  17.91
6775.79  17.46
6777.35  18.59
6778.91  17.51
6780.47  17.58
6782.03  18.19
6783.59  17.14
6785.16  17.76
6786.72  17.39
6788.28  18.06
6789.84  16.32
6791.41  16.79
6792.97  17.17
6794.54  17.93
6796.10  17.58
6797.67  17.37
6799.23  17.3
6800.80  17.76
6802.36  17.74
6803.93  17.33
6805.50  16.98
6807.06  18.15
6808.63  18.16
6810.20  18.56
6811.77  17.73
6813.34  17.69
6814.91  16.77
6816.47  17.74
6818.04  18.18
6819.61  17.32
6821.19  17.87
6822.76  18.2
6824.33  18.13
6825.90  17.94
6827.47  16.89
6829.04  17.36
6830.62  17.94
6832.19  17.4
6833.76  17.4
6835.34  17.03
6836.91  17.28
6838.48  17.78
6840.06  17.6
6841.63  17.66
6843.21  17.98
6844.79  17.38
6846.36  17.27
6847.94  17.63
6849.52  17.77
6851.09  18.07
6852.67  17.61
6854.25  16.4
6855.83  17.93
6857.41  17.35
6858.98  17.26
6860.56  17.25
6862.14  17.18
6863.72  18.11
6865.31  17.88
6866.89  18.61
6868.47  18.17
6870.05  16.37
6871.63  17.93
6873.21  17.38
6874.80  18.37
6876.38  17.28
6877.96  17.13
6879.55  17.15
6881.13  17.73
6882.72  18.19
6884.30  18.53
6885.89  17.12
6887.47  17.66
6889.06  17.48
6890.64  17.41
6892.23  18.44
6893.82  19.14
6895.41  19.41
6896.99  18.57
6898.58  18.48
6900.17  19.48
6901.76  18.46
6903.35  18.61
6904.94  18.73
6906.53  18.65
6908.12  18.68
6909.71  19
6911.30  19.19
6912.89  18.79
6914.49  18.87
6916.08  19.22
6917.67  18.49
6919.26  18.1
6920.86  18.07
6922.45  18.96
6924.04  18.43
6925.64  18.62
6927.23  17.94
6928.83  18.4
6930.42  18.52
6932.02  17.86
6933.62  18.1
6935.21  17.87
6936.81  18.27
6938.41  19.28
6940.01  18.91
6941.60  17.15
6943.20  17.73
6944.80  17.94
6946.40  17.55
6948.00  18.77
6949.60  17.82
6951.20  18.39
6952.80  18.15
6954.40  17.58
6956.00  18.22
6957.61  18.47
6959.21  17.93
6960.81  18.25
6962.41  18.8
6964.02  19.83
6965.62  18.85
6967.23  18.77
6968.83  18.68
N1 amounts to -0.3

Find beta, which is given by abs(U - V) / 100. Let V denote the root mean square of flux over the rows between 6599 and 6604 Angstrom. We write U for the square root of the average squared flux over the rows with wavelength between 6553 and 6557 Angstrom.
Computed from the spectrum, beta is 0.0005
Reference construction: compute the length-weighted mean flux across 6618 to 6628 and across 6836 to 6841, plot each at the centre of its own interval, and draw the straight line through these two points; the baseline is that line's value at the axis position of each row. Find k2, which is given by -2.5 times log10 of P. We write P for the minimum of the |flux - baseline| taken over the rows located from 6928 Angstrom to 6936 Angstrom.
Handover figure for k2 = 0.2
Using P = 0.80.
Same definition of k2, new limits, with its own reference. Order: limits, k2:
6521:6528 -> 2.1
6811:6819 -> 5.0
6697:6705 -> 2.2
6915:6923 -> 0.1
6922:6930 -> 0.2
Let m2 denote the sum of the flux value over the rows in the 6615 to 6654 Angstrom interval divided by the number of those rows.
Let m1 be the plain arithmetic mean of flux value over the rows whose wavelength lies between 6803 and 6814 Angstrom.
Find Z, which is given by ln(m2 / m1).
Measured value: 0.0328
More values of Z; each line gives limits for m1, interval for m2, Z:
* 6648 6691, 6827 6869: 0.0025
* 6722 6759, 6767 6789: 0.0137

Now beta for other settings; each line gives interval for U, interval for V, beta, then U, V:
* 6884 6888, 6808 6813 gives 0.0037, 17.8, 18.2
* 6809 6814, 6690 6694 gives 0.0098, 18.0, 17.0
